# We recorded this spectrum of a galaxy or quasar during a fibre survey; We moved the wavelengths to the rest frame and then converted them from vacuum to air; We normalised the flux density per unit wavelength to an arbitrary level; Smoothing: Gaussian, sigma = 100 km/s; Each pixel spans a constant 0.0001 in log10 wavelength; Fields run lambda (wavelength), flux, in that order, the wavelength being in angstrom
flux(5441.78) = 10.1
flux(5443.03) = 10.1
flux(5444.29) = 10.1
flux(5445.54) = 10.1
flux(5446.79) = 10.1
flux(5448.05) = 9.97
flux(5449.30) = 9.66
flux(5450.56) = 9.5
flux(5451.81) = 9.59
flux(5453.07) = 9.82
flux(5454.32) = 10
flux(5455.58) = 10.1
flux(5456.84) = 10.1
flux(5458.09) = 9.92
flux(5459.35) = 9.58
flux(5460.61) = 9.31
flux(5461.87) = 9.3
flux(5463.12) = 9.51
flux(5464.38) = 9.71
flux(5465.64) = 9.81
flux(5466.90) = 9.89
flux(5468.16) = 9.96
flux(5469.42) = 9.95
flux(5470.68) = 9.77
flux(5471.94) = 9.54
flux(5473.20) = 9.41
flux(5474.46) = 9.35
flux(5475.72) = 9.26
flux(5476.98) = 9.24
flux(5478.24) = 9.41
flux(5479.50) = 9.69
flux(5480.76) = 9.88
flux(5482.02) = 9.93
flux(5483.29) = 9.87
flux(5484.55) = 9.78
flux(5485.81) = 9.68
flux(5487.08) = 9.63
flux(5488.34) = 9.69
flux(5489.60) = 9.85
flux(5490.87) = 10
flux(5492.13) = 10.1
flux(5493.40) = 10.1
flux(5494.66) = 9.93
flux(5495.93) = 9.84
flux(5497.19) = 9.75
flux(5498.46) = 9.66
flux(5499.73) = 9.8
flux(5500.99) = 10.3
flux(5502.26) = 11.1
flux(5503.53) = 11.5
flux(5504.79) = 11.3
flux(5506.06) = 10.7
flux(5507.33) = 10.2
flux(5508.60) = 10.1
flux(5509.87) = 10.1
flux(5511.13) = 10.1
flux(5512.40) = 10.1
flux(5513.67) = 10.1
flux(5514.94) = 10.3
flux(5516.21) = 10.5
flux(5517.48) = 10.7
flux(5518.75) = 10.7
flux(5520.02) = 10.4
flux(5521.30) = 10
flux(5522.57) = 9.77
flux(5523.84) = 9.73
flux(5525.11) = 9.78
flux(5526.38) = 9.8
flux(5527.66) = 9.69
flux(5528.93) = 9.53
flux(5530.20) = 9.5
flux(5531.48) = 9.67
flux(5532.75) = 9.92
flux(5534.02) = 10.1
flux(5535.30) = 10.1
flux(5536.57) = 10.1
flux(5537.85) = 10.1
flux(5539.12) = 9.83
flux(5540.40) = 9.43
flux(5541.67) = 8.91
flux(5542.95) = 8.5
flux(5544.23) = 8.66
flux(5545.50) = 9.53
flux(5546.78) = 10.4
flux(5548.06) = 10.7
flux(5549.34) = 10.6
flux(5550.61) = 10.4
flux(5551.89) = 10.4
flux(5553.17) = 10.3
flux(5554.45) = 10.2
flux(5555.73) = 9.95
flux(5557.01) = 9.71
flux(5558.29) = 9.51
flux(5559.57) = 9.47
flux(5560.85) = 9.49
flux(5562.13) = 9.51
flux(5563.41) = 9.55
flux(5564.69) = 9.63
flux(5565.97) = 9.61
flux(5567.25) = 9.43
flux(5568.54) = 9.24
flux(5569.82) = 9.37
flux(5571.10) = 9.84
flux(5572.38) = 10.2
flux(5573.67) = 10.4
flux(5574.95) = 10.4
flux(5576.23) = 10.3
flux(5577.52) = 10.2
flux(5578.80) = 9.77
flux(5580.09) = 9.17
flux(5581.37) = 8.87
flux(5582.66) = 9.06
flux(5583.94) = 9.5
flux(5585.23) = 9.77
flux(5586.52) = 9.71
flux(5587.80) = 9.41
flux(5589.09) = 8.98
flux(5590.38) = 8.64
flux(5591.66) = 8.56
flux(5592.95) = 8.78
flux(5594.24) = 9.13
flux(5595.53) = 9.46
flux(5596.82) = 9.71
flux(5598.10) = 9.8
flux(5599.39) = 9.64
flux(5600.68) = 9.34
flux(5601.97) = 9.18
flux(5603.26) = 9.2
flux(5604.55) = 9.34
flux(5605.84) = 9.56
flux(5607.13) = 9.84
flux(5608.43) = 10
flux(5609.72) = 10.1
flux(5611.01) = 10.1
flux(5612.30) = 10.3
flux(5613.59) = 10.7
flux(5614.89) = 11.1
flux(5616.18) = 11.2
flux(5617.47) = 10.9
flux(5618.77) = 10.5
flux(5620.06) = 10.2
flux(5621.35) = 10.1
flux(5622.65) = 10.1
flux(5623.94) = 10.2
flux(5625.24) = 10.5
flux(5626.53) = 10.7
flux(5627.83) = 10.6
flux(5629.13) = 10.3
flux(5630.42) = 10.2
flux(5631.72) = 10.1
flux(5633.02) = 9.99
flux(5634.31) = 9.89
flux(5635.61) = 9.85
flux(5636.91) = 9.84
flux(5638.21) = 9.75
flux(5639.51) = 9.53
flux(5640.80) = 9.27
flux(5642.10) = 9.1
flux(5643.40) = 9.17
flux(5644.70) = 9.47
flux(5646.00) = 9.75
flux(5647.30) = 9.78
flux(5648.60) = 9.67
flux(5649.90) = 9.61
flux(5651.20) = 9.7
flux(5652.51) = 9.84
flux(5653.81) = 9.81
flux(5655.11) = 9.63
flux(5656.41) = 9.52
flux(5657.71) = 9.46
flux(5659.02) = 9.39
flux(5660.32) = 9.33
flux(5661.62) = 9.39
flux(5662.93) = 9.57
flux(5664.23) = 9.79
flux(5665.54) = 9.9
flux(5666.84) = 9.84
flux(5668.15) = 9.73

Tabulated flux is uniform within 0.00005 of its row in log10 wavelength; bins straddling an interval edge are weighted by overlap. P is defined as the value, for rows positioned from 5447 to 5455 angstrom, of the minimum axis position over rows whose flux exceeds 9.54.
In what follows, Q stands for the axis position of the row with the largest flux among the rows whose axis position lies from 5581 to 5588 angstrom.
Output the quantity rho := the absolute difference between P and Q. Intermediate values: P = 5448.05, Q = 5585.23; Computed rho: 137.2 angstrom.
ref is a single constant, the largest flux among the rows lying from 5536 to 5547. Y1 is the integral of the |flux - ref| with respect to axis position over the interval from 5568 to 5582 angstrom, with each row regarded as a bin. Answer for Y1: 8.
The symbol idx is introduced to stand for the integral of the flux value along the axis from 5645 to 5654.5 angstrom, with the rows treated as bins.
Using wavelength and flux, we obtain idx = 92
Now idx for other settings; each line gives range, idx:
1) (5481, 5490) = 88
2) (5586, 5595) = 81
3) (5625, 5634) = 93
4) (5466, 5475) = 87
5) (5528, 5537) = 89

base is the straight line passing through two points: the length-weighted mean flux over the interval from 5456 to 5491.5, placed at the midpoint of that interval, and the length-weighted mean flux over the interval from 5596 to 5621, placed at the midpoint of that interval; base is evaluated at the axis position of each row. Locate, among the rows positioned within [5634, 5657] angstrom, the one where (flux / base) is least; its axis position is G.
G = 5642.10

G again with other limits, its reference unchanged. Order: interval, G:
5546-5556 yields 5555.73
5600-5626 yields 5601.97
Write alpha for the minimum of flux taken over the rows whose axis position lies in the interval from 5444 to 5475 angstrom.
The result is 9.3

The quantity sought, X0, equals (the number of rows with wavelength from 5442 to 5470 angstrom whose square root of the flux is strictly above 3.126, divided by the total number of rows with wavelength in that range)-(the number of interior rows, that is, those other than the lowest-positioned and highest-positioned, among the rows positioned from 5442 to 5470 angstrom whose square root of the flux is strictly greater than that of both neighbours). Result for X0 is -0.4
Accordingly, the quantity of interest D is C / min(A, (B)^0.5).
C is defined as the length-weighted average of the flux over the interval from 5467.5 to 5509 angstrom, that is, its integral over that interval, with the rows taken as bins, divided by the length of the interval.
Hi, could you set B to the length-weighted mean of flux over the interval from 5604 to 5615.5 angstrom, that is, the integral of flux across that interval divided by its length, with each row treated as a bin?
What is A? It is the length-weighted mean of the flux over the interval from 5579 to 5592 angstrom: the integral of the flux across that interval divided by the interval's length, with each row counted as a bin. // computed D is 3.13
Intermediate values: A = 9.2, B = 10.1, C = 9.95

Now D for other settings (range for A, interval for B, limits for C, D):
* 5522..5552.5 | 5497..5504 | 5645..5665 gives 2.99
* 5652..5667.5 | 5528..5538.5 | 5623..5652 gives 3.14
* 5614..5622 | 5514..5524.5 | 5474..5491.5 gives 3.02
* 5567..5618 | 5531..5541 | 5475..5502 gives 3.11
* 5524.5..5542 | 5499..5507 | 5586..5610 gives 2.86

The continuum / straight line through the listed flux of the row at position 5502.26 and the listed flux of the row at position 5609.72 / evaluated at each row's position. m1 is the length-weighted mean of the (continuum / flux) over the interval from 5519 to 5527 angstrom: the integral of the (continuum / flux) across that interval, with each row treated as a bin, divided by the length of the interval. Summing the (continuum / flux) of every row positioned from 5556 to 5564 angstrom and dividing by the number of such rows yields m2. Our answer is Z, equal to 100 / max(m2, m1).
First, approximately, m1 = 1.10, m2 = 1.11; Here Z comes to 90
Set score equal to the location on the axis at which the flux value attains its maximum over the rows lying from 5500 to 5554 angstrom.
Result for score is 5503.53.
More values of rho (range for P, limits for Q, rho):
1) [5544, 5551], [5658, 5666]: 118.8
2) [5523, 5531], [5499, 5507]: 20.3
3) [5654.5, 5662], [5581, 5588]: 69.9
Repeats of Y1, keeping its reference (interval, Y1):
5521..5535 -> 9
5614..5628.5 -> 5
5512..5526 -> 5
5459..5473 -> 10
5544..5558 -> 5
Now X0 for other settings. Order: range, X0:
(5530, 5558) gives -0.4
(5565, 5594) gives -0.7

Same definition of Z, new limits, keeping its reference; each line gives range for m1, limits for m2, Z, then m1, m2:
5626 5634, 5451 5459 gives 86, 0.96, 1.16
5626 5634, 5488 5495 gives 89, 0.96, 1.13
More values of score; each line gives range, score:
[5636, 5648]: 5636.91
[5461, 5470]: 5468.16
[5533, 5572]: 5548.06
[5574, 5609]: 5574.95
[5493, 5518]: 5503.53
